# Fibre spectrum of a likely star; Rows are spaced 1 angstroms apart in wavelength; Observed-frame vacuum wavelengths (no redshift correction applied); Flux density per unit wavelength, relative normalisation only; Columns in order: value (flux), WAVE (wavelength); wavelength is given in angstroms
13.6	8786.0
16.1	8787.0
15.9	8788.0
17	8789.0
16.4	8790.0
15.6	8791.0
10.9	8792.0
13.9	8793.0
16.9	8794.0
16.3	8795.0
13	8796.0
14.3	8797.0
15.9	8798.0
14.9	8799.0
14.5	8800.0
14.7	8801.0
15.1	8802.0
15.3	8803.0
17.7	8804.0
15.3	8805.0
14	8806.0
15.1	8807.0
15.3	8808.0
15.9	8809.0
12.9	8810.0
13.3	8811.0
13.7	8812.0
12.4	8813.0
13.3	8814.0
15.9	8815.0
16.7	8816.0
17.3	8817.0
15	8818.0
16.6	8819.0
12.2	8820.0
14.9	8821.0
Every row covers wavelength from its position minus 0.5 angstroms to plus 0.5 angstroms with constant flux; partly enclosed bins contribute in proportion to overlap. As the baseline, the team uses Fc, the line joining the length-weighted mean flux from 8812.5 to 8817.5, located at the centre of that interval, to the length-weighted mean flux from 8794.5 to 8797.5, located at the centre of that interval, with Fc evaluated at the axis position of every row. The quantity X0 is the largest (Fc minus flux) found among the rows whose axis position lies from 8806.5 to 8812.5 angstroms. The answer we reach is 2.1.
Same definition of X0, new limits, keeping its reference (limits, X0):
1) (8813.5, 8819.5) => 1.8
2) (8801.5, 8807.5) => 0.8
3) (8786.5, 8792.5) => 3.5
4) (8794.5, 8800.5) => 1.5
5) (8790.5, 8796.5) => 3.5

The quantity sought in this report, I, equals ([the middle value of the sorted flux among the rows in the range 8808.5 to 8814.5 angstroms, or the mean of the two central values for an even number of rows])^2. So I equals 177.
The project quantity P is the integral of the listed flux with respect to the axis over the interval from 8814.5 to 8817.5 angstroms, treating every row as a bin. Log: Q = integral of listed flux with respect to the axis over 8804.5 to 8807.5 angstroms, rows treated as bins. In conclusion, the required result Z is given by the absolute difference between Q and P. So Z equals 5.5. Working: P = 49.9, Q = 44.4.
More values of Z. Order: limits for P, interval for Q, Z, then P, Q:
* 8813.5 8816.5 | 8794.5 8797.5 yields 2.3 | 45.9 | 43.6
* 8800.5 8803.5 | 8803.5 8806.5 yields 1.9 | 45.1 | 47.0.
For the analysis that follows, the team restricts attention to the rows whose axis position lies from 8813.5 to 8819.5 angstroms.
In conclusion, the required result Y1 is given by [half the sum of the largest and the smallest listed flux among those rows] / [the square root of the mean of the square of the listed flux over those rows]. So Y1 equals 0.96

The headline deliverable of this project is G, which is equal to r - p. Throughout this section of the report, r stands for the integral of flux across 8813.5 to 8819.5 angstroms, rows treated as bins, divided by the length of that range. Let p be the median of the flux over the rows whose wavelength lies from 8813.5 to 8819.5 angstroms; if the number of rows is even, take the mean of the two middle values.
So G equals -0.45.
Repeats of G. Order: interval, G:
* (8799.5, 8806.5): 0.13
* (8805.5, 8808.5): -0.30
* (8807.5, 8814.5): 0.53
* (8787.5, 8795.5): -0.74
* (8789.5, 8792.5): -1.30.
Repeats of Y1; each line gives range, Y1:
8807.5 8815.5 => 1.00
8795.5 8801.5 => 0.99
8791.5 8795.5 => 0.95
